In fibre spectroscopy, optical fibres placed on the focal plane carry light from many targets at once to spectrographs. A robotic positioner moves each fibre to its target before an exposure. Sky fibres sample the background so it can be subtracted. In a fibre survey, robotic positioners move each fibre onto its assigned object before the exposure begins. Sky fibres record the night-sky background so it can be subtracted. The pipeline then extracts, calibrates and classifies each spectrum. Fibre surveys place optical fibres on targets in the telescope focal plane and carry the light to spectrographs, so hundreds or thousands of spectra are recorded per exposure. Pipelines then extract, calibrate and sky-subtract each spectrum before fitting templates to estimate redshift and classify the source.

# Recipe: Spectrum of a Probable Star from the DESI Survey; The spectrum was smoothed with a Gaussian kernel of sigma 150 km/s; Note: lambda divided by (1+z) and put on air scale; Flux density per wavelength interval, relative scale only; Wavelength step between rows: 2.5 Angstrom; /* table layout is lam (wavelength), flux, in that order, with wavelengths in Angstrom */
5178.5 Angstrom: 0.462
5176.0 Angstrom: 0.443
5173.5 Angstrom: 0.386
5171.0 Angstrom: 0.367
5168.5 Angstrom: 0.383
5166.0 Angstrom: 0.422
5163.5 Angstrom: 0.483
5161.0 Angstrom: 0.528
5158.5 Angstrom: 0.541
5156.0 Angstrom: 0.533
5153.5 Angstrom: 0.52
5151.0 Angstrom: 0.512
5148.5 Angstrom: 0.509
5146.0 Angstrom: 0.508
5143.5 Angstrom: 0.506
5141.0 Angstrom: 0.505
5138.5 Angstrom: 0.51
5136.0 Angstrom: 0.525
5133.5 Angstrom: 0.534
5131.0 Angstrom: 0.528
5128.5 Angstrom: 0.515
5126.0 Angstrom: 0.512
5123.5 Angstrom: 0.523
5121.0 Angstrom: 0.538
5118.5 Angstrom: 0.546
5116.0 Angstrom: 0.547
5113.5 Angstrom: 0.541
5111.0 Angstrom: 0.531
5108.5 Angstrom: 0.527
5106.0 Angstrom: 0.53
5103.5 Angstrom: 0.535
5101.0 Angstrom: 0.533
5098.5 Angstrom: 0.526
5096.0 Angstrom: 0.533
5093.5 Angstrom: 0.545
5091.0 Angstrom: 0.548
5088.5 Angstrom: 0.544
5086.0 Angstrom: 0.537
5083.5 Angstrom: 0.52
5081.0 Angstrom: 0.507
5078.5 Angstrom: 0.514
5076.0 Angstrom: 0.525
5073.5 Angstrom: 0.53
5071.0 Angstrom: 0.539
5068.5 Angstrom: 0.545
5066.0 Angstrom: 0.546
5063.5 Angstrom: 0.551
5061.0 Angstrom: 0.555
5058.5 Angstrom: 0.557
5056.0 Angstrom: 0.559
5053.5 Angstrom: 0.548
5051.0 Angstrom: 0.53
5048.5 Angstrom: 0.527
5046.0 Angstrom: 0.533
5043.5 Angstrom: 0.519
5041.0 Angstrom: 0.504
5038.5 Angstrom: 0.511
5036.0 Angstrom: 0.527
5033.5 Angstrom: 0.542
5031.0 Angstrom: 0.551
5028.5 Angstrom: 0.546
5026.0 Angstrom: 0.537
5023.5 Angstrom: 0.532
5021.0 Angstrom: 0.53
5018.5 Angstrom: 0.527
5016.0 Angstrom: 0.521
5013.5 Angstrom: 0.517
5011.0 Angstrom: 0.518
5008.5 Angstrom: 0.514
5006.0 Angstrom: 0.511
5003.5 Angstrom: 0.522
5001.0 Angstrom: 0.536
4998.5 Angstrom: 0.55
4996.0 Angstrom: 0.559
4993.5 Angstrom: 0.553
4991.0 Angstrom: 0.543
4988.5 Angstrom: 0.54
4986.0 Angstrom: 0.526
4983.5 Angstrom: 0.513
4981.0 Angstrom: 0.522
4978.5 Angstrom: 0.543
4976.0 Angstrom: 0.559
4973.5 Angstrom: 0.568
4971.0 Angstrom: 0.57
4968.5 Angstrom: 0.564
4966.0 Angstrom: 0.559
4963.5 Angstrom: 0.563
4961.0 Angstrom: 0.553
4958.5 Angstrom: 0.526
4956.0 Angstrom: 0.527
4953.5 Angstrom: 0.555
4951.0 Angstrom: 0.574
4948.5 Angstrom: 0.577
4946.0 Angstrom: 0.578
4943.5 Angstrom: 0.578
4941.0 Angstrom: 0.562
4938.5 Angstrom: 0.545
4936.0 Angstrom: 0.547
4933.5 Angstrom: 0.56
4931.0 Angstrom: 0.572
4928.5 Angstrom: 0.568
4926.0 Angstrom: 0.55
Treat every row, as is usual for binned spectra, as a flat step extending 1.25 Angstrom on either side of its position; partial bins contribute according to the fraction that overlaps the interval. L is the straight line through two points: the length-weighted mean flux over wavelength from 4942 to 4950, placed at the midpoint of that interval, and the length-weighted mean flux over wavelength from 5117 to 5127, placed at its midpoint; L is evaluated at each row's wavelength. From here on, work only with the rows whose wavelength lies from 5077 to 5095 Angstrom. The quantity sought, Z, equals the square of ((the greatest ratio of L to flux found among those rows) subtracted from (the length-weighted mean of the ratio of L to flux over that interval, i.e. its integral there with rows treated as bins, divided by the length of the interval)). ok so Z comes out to 0.0024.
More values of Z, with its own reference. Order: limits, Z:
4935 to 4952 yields 0.0017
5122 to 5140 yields 0.0004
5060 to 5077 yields 0.0008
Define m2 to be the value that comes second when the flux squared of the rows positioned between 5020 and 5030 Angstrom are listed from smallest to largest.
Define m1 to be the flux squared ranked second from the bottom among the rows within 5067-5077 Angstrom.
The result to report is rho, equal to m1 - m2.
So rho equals -0.002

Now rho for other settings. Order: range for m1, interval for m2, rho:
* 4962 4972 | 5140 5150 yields 0.061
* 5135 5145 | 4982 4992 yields -0.021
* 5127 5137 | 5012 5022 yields 0.004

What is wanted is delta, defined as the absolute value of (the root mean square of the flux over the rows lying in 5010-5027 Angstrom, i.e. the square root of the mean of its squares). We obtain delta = 0.526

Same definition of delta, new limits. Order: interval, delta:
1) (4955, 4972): 0.552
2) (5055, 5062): 0.557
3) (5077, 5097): 0.531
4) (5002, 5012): 0.516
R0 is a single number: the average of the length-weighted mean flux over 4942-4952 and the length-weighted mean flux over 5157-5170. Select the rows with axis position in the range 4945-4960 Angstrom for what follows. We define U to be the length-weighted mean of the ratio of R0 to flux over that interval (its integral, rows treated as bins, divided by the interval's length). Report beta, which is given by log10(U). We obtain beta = -0.025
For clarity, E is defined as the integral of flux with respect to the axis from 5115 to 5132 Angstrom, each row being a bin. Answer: 9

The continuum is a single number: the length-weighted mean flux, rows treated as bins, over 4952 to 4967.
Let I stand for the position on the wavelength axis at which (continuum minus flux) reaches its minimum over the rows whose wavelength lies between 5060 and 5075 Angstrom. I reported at 5061.0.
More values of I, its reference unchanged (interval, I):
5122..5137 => 5133.5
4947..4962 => 4948.5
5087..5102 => 5091.0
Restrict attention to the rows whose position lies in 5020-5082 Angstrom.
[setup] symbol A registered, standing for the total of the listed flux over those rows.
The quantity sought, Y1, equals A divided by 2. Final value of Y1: 6.68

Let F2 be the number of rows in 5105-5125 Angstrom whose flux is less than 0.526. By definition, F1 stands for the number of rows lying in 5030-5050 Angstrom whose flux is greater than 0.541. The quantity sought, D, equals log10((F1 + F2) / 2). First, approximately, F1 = 2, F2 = 1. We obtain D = 0.18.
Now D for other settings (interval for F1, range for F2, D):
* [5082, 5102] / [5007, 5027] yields 0.54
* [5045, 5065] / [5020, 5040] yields 0.48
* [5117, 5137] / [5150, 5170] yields 0.48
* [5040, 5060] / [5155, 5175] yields 0.60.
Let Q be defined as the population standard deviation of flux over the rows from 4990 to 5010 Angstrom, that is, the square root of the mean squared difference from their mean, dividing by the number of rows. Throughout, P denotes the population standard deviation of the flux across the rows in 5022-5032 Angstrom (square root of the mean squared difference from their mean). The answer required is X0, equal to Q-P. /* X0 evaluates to 0.010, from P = 0.007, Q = 0.017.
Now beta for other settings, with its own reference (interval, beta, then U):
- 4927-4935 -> -0.033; 0.93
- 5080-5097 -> -0.008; 0.98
